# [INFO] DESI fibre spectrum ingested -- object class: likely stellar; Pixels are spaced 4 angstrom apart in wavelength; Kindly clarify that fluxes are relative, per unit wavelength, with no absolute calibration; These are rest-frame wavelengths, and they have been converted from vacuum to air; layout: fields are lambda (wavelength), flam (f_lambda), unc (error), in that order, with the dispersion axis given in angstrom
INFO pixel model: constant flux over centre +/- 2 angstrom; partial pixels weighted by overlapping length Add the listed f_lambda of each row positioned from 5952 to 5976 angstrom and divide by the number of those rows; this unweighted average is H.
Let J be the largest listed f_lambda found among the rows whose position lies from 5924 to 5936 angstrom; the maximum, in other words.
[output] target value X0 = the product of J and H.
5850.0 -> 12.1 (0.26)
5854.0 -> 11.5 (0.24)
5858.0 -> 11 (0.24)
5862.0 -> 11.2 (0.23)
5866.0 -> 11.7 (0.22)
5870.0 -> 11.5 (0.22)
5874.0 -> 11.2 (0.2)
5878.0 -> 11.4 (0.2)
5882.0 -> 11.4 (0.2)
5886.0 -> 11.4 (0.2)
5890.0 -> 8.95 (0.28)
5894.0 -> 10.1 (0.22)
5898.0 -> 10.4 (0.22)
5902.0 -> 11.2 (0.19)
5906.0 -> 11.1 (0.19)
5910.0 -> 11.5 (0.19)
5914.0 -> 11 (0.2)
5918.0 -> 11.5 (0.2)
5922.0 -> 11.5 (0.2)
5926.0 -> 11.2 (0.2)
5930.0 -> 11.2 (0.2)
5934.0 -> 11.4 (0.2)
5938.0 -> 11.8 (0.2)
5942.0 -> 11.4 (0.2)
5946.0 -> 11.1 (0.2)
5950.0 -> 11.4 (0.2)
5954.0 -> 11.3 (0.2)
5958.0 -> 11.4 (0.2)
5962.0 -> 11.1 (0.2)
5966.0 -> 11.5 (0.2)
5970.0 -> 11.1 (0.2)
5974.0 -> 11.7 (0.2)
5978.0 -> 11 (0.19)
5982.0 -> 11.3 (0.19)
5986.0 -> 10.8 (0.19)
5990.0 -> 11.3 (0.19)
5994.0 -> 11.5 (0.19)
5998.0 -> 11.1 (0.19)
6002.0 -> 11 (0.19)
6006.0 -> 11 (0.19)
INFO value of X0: 129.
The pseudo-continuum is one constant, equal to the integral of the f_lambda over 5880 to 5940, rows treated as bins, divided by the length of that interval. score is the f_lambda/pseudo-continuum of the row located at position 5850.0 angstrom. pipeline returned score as 1.10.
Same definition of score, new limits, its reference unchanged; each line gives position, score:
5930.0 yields 1.01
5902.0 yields 1.01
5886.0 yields 1.03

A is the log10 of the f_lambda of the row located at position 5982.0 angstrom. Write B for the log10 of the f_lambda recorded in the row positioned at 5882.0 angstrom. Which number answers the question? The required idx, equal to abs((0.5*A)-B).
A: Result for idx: 0.530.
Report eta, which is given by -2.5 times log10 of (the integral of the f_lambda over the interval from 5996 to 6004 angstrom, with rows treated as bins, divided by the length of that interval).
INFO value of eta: -2.608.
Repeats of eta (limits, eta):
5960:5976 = -2.637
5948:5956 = -2.637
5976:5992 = -2.613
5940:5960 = -2.635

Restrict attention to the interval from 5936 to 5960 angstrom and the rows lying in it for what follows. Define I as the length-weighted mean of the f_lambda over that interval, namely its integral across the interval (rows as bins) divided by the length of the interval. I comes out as 11.4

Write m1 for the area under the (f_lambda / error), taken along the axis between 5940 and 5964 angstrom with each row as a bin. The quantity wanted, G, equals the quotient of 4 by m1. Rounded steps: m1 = 1354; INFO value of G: 0.003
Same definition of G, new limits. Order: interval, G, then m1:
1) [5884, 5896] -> 0.007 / 539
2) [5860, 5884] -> 0.003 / 1297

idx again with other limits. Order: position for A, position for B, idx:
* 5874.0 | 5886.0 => 0.532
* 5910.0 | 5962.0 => 0.515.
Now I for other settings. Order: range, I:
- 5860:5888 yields 11.4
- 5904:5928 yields 11.3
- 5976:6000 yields 11.2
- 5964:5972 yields 11.3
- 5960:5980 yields 11.3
